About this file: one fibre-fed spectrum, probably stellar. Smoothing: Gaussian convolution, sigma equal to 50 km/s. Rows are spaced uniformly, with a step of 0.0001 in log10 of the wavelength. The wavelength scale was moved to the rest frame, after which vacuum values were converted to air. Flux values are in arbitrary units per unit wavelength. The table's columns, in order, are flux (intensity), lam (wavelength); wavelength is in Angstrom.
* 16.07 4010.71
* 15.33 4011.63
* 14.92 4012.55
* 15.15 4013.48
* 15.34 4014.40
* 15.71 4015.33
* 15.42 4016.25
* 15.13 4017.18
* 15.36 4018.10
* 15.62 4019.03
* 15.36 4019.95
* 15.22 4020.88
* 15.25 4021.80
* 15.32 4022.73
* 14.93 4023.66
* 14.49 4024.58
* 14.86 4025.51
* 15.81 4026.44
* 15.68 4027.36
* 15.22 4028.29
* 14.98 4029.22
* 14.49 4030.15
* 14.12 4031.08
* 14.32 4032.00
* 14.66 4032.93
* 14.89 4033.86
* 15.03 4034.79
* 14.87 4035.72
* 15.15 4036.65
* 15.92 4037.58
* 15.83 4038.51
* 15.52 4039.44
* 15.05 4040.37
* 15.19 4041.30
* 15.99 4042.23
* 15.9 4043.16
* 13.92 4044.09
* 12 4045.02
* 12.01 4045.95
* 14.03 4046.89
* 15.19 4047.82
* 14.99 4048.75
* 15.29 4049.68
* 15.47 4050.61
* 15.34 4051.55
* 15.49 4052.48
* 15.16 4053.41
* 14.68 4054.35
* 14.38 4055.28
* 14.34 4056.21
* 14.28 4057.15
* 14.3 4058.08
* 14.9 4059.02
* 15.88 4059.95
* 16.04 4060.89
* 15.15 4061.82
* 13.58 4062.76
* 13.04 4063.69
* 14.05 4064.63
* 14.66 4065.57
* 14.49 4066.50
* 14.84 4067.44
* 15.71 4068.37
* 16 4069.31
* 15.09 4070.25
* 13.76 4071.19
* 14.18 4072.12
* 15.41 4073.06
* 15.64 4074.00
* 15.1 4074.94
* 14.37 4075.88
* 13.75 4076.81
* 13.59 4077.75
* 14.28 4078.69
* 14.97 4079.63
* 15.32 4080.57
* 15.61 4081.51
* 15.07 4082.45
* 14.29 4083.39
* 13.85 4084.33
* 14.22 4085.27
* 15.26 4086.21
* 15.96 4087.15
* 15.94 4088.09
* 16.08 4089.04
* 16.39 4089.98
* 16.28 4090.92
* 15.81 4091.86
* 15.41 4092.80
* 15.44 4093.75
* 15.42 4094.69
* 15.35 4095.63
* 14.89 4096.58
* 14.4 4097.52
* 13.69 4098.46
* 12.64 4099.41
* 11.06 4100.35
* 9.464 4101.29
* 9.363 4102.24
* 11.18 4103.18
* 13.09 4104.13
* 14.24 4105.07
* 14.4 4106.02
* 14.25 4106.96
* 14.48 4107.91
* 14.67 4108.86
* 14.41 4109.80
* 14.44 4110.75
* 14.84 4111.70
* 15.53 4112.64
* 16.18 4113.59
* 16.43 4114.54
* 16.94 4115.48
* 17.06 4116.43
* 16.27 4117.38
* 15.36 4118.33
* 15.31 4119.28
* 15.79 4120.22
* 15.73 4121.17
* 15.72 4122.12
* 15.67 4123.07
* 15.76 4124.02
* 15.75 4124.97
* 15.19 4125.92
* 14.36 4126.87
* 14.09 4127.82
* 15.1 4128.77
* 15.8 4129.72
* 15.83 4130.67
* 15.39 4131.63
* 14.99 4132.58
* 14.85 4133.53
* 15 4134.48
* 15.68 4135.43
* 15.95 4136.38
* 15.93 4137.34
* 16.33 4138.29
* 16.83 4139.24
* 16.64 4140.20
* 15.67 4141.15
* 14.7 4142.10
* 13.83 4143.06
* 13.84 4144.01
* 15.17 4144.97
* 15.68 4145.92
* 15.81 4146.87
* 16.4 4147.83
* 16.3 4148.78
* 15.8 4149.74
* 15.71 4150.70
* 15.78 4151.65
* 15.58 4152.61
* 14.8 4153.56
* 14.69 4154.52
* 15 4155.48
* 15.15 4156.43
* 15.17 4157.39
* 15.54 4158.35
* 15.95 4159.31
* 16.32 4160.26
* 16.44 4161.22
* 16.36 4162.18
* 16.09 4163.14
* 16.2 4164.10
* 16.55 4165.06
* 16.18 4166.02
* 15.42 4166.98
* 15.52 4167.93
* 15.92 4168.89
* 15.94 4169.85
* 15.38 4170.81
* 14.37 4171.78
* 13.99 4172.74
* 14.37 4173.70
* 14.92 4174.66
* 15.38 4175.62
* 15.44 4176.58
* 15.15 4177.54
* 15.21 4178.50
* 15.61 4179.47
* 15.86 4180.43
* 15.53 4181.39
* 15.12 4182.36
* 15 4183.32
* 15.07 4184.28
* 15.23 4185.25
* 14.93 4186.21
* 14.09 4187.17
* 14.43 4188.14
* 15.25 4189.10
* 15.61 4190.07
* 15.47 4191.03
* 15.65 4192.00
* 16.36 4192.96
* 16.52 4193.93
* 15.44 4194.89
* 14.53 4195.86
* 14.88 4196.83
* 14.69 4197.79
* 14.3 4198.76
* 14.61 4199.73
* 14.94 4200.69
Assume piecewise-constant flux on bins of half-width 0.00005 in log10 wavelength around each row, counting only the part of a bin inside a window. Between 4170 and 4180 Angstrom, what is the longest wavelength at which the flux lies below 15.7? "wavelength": 4179.47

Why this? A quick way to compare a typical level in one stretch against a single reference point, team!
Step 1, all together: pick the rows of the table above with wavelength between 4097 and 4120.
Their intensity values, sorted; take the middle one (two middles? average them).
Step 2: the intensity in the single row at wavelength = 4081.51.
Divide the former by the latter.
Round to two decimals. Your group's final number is 0.92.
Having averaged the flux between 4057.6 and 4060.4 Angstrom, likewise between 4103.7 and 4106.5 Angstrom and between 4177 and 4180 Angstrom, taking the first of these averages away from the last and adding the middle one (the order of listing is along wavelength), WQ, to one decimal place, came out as 14.2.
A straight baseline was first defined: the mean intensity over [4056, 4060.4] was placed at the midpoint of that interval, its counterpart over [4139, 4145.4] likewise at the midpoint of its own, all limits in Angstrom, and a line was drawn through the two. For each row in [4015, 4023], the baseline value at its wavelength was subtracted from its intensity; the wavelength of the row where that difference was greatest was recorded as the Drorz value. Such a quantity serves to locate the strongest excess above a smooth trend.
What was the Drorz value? 4015.33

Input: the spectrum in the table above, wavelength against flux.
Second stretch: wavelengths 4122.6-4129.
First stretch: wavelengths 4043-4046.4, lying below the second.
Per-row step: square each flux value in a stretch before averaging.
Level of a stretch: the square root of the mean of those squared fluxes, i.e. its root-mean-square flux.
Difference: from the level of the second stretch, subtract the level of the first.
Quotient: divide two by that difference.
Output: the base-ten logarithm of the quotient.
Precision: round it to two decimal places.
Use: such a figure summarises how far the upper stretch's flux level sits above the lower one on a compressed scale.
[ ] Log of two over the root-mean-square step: 0.10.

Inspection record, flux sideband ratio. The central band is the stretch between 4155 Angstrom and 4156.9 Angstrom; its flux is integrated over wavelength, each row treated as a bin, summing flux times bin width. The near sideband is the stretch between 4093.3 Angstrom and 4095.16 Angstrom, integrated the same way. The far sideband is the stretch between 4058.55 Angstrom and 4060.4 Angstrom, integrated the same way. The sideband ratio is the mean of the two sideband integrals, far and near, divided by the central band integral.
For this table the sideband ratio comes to 1.00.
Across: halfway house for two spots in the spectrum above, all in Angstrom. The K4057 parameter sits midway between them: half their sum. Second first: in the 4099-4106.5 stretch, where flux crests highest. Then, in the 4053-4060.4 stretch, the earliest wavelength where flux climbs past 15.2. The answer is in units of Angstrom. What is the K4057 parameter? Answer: 4083.0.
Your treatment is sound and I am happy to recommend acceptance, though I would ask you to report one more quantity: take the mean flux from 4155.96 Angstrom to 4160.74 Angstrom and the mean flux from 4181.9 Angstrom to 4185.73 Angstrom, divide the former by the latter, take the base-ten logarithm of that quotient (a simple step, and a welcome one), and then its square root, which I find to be 0.12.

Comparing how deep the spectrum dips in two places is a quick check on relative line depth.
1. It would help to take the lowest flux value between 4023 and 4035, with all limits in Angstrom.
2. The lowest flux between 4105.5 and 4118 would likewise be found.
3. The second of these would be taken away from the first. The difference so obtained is -0.13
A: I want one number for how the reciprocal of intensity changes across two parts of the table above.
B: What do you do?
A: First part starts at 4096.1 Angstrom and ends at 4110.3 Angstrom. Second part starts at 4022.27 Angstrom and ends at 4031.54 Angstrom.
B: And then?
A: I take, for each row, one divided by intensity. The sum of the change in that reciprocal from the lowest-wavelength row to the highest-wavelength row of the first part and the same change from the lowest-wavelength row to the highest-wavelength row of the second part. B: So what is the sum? 0.01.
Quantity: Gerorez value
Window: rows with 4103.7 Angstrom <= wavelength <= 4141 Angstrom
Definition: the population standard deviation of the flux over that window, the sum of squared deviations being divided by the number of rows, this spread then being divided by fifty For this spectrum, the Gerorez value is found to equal 0.018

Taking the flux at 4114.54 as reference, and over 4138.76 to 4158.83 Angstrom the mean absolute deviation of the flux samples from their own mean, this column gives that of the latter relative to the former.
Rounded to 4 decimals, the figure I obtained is 0.0379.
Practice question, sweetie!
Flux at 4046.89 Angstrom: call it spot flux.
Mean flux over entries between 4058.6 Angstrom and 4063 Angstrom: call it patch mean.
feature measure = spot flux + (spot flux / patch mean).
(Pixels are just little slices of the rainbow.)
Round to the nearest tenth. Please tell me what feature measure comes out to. 15.0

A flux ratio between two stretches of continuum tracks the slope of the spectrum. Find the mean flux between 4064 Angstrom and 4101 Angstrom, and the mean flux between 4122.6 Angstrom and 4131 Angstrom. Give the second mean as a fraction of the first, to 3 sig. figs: 1.03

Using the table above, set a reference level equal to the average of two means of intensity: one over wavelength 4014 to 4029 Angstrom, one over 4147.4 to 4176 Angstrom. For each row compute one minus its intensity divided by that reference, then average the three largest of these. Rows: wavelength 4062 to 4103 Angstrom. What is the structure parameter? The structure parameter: 0.35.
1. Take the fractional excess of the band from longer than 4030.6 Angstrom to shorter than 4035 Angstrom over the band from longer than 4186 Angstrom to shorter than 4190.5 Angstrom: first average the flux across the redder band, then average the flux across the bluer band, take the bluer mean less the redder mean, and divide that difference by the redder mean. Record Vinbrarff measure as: -0.02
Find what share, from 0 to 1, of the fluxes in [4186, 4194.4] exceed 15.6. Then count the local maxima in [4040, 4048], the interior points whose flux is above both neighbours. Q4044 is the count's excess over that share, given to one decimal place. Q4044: 0.6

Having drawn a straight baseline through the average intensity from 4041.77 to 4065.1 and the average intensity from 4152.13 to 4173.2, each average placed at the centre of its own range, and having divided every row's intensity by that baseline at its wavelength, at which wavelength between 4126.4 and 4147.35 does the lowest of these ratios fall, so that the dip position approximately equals 4143.06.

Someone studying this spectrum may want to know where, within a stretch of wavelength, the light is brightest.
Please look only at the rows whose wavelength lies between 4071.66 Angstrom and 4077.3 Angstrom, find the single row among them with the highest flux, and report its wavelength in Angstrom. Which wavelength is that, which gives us 4074.00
